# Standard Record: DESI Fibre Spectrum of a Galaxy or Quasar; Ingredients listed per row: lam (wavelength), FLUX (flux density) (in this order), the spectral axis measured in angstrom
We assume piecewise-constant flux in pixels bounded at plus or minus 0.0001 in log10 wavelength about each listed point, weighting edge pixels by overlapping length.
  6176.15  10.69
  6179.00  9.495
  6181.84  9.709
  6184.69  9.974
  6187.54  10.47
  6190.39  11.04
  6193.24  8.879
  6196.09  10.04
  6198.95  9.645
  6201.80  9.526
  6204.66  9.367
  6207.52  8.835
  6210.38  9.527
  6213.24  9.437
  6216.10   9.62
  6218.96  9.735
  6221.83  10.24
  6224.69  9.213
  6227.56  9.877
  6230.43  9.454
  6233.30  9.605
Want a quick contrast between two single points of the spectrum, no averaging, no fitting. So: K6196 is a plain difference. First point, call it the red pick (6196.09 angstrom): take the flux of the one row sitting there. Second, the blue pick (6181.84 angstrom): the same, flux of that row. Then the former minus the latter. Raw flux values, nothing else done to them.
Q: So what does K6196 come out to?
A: 0.33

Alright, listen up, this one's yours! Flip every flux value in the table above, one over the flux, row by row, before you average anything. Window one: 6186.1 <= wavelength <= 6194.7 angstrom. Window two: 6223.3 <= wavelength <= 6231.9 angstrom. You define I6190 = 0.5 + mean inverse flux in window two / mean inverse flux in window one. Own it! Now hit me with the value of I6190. 1.56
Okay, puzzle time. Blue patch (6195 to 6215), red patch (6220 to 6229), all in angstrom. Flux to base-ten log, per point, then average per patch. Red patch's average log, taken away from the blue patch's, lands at -0.013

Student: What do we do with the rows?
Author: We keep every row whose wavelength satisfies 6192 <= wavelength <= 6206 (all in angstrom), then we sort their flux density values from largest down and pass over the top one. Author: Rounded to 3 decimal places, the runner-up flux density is 9.645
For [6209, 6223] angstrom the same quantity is 9.735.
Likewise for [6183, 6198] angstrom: 10.470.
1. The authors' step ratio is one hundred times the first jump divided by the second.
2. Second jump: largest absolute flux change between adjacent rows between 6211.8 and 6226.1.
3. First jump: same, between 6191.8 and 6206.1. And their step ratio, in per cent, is 113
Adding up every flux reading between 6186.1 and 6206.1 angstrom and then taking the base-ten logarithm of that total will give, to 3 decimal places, 1.839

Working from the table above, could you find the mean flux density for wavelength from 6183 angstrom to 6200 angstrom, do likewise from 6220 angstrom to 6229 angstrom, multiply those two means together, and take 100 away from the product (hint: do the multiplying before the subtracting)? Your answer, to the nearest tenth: -2.2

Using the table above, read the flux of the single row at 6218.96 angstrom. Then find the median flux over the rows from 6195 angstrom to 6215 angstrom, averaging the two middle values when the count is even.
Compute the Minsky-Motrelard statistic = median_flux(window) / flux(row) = 0.98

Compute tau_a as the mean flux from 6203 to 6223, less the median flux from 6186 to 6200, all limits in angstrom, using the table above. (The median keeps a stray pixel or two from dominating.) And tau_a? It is -0.5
